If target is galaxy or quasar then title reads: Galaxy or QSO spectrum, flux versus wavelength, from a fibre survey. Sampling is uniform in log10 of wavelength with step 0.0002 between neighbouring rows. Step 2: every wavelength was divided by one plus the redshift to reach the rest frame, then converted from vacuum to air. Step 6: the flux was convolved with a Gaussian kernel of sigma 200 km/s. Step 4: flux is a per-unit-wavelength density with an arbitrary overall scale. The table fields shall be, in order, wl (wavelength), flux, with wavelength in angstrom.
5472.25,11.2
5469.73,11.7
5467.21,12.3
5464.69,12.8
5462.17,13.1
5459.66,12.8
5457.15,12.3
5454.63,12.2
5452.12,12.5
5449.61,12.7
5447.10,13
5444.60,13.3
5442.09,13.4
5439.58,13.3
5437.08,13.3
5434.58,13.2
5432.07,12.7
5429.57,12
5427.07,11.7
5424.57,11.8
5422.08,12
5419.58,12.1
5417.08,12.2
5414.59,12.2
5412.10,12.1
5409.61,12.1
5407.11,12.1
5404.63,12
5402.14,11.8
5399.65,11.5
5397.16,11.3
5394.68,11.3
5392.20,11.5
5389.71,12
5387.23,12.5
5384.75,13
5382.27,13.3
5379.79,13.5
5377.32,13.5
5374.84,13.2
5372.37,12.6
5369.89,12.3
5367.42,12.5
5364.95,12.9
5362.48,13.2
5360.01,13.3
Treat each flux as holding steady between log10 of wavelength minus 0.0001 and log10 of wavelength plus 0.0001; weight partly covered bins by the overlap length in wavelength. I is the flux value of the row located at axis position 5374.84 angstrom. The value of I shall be 13.2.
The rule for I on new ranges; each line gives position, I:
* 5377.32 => 13.5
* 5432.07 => 12.7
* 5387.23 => 12.5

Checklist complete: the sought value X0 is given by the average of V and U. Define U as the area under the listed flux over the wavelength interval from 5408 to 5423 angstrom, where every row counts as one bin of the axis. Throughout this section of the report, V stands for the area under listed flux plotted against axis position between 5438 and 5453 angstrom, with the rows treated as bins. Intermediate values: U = 182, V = 196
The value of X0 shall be 189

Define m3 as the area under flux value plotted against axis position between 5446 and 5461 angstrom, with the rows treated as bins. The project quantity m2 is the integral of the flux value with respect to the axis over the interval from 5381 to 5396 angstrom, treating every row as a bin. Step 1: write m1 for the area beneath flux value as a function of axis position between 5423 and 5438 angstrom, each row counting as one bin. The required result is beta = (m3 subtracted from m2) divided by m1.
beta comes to -0.03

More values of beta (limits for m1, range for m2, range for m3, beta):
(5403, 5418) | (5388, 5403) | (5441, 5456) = -0.10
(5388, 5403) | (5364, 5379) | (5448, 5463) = 0.02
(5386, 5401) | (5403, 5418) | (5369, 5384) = -0.08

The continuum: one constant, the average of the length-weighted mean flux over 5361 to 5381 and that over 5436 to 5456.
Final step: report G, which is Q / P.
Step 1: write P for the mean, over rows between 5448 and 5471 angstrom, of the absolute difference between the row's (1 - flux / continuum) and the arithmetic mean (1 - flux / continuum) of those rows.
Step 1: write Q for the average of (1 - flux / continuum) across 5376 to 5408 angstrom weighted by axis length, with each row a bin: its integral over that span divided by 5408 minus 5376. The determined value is 2.2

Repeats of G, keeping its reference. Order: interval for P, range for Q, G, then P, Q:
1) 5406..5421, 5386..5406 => 27.5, 0.003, 0.09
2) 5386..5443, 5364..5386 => 0.0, 0.036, 0.00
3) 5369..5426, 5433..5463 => 0.1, 0.039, 0.00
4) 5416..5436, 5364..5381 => 0.1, 0.028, 0.00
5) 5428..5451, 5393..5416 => 3.3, 0.027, 0.09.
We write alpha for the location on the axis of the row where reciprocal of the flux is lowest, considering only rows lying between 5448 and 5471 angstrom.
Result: 5462.17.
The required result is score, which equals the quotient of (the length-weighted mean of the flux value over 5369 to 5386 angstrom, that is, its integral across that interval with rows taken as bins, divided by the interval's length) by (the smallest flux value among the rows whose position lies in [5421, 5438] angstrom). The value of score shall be 1.12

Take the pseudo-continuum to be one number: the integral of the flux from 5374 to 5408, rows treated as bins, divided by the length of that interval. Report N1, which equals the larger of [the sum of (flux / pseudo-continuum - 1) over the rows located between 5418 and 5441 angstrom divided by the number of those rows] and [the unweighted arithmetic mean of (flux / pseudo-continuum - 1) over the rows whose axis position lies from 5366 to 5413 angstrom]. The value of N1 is 0.012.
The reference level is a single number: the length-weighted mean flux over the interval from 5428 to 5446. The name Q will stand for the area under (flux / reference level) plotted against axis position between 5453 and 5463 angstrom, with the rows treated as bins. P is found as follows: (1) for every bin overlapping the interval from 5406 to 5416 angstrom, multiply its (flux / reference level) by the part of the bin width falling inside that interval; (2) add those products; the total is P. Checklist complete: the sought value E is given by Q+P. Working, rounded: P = 9.3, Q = 9.7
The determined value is 19.0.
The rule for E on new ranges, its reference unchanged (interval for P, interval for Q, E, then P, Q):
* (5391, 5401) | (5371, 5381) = 18.9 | 8.8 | 10.1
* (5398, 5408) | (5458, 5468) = 18.9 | 9.1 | 9.8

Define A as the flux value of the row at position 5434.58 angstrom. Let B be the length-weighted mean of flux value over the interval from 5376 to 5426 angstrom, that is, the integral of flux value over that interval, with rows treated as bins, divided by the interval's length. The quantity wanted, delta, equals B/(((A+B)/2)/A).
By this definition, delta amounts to 12.7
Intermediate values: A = 13.2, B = 12.2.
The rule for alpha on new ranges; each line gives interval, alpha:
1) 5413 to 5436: 5434.58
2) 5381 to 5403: 5382.27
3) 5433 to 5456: 5442.09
